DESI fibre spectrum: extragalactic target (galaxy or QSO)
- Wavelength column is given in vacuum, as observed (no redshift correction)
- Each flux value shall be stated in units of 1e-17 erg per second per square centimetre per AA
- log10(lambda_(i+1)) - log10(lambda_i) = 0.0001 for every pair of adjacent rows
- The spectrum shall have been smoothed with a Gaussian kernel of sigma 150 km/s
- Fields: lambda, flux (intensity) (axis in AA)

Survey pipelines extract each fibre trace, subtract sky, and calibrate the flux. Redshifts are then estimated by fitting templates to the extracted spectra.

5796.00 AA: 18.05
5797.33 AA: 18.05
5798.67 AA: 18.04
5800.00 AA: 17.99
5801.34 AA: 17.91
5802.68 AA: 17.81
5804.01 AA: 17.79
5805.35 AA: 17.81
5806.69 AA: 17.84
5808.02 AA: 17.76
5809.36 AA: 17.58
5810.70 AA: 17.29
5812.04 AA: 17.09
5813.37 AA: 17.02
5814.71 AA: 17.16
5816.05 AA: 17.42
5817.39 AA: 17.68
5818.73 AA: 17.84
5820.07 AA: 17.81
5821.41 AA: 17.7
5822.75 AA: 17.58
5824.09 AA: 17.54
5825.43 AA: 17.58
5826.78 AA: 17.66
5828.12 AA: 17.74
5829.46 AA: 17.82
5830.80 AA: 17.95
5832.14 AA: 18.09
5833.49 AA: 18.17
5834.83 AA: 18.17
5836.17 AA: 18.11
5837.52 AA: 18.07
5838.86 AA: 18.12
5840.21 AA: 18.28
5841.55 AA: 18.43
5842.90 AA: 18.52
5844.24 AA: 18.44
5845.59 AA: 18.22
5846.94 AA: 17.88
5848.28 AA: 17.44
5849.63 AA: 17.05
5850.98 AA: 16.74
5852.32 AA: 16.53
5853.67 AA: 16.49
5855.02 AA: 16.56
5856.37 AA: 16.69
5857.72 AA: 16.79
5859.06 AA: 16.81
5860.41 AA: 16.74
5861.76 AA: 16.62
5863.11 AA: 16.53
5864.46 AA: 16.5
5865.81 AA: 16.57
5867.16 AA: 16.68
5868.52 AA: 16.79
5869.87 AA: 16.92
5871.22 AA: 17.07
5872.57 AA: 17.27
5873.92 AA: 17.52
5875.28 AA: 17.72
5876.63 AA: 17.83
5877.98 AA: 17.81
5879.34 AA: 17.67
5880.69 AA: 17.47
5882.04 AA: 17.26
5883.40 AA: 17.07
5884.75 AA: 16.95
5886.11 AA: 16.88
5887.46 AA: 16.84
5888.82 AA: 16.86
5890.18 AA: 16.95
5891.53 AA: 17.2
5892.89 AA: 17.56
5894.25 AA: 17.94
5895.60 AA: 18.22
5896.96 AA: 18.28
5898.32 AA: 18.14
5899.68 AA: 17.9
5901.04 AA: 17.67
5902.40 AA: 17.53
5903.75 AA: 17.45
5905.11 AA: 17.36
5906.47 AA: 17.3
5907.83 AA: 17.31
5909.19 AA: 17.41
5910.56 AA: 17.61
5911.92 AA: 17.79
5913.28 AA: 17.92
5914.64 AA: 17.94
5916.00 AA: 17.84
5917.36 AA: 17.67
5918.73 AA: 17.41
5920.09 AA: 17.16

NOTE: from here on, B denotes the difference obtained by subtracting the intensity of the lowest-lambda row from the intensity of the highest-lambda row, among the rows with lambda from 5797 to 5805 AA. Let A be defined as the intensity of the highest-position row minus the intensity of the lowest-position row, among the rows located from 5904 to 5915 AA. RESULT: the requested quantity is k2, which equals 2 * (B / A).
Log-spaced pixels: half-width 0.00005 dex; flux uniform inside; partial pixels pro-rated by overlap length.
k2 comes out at -0.9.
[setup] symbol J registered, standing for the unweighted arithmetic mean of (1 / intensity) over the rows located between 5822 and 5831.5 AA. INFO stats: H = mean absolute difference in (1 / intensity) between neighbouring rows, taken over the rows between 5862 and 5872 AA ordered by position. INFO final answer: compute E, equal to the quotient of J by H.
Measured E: 159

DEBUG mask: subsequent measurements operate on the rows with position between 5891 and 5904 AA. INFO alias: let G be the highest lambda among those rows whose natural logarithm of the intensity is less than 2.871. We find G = 5903.75 AA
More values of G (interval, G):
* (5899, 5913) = 5910.56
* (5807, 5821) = 5816.05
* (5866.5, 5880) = 5873.92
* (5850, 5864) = 5863.11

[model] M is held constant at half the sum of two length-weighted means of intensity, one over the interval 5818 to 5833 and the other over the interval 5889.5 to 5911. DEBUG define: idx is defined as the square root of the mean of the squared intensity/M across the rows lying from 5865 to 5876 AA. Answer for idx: 0.97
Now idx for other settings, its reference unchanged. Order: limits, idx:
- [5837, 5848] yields 1.03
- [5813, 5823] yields 0.99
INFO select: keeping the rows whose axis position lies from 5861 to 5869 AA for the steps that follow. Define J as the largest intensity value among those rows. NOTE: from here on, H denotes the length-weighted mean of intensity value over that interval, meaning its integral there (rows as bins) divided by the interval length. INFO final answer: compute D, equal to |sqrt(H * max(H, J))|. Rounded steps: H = 16.6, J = 16.79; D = 16.7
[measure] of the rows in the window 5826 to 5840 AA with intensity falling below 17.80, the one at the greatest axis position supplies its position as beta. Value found 5828.12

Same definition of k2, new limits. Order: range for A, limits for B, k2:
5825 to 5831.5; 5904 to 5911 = 1.4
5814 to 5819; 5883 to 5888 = -0.7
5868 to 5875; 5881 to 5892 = -0.2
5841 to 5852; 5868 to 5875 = -0.9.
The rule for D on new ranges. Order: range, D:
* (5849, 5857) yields 16.9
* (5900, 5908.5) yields 17.6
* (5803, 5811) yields 17.8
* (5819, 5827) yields 17.7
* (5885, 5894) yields 17.3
